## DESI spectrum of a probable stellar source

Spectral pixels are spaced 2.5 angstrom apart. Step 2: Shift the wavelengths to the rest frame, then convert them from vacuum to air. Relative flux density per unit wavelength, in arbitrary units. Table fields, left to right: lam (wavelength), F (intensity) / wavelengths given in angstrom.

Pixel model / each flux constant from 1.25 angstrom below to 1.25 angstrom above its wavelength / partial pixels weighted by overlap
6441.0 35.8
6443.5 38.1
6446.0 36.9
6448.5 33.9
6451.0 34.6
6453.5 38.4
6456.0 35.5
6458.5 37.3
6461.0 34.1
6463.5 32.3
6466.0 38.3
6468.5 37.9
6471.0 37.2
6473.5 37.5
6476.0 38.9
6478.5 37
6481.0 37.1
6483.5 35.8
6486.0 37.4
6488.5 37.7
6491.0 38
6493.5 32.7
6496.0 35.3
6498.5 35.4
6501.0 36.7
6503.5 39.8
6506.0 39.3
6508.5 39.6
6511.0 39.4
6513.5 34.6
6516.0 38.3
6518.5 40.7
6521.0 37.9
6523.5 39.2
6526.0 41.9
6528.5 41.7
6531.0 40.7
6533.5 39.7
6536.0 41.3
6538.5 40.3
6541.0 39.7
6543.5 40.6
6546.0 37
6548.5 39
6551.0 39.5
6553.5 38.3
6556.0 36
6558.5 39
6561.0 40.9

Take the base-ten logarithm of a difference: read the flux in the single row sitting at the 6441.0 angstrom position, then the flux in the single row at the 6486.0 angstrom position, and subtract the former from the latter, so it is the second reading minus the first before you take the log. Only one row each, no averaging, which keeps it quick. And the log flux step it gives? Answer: 0.20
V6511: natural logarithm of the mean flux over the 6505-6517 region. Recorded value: 3.64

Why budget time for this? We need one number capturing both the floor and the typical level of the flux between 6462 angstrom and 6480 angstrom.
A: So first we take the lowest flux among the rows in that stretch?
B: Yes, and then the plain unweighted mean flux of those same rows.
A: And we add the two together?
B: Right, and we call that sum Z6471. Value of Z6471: 69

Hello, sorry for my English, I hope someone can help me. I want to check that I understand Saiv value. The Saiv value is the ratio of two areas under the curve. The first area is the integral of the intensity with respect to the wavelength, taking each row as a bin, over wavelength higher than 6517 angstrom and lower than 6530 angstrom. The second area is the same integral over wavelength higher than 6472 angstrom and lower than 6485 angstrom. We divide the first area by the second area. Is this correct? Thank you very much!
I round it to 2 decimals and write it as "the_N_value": 1.08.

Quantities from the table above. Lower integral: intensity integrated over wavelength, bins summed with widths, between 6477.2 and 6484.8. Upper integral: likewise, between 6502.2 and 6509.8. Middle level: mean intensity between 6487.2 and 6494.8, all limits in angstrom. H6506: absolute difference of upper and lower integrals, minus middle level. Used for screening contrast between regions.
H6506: -14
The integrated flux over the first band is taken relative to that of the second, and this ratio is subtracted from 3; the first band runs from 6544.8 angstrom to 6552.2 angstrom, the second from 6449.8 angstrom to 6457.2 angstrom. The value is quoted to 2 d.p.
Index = 1.94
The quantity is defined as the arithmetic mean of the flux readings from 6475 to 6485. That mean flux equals 37.2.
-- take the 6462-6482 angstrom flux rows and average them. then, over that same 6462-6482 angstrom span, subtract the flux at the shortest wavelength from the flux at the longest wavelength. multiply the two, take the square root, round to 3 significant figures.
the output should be 13.3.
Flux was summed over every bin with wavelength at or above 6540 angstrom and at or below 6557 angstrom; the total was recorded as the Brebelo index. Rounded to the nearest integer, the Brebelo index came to 270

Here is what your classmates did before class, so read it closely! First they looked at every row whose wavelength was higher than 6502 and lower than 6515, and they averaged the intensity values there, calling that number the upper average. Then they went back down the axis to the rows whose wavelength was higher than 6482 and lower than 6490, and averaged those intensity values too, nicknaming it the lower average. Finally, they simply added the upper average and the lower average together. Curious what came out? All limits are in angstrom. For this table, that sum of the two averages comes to 75.5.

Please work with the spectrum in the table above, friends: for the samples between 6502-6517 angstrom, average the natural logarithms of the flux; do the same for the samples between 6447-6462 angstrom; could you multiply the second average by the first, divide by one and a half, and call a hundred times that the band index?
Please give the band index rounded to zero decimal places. 869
